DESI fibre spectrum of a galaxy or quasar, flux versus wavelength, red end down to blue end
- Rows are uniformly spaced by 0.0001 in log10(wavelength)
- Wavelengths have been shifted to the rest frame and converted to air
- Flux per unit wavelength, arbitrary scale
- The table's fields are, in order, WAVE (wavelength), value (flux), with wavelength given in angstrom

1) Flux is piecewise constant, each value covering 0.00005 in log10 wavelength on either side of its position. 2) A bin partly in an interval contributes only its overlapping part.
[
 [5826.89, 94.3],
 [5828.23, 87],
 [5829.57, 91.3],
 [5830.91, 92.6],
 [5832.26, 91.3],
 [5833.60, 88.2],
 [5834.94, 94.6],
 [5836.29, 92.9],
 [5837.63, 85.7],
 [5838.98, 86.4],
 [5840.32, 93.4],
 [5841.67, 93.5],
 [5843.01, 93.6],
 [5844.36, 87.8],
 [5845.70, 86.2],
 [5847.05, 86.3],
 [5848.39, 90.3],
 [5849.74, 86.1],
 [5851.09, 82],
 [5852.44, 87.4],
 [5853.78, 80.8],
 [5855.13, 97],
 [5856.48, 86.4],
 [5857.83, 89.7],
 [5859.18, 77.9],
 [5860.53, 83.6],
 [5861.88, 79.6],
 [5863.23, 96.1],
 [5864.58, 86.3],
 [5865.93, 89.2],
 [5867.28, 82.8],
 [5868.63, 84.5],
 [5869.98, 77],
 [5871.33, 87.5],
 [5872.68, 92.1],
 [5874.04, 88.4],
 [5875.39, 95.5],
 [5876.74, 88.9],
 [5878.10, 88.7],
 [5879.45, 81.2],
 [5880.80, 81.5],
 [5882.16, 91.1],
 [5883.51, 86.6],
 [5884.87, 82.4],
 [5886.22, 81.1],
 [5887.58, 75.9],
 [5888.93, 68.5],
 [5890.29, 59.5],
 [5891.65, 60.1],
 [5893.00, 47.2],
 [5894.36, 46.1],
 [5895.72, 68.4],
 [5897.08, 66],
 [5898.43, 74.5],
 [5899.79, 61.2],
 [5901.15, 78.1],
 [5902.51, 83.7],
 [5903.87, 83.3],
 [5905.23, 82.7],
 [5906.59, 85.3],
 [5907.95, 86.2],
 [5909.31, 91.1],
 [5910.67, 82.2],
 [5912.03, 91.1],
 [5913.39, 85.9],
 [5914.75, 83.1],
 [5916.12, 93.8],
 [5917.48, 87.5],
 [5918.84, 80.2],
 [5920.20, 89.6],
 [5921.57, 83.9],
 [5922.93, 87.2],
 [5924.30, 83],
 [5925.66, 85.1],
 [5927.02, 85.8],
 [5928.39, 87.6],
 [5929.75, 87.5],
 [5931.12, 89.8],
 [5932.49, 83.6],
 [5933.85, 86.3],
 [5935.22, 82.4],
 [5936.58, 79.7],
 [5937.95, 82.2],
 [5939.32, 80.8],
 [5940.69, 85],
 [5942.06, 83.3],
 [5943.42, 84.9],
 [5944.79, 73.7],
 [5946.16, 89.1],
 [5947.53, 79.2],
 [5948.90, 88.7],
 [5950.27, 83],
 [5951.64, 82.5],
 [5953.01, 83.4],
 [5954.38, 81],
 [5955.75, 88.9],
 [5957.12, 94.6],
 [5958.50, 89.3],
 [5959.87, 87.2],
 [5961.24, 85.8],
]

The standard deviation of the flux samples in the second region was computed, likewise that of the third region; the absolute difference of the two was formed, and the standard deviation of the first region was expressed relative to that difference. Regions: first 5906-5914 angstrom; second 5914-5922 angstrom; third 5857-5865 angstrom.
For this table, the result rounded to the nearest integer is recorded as 2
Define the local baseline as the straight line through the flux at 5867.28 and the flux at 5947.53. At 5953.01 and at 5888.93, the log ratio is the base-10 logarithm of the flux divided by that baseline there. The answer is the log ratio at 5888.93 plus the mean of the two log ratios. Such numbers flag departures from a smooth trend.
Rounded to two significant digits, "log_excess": -0.10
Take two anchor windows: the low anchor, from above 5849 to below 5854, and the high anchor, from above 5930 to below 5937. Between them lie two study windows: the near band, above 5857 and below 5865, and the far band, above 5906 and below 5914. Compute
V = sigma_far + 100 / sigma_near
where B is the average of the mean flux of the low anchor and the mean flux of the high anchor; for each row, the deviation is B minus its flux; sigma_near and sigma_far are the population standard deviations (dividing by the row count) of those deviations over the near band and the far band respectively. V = 19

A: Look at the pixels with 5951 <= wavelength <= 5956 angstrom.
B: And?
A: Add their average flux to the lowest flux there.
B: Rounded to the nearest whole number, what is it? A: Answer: 165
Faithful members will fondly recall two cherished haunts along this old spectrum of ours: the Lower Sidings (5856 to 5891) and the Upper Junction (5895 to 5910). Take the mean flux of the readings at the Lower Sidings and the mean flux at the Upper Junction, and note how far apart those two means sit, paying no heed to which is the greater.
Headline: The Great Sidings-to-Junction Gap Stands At 5.7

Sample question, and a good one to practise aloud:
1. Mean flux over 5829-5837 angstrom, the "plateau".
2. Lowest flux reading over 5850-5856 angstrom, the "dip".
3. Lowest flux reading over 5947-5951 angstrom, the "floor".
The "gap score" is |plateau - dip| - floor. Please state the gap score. -68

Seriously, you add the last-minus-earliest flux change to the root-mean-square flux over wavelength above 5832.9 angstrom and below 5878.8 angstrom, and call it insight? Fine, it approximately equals 88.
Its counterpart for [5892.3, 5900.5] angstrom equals 75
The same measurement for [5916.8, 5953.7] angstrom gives 80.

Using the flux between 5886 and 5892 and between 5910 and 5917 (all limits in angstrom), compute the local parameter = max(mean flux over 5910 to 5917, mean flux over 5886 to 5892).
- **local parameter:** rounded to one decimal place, 87.2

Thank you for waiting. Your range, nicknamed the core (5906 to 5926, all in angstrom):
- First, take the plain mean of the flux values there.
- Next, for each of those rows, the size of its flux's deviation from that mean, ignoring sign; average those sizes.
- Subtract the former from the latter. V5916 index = -83.4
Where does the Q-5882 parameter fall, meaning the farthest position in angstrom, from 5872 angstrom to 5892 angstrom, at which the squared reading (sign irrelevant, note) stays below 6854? 5891.65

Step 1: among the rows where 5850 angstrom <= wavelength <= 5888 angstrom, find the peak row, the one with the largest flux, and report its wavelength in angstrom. 5855.13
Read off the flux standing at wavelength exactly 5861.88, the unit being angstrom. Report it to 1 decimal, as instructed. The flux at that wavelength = 79.6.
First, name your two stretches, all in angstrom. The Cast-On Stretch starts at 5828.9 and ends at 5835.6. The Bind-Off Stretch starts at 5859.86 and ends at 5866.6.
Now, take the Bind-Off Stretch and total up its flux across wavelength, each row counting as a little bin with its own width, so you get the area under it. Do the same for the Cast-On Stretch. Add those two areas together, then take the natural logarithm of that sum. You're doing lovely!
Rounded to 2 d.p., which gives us 7.09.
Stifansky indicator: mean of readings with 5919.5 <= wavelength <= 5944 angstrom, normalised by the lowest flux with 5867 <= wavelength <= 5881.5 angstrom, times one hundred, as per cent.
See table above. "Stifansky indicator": 110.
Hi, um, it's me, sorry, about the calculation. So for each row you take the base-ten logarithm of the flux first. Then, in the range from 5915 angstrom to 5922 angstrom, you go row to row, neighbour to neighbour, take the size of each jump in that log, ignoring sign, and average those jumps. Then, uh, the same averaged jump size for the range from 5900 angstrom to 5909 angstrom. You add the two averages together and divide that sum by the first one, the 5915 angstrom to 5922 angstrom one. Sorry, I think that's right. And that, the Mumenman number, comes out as 1.3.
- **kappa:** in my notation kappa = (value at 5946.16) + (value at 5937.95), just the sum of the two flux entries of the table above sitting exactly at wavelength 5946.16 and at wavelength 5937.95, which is 171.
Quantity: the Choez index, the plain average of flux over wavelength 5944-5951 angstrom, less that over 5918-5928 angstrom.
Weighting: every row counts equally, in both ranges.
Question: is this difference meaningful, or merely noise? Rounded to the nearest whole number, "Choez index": -2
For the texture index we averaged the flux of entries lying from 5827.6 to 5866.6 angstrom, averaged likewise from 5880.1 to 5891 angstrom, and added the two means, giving 167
